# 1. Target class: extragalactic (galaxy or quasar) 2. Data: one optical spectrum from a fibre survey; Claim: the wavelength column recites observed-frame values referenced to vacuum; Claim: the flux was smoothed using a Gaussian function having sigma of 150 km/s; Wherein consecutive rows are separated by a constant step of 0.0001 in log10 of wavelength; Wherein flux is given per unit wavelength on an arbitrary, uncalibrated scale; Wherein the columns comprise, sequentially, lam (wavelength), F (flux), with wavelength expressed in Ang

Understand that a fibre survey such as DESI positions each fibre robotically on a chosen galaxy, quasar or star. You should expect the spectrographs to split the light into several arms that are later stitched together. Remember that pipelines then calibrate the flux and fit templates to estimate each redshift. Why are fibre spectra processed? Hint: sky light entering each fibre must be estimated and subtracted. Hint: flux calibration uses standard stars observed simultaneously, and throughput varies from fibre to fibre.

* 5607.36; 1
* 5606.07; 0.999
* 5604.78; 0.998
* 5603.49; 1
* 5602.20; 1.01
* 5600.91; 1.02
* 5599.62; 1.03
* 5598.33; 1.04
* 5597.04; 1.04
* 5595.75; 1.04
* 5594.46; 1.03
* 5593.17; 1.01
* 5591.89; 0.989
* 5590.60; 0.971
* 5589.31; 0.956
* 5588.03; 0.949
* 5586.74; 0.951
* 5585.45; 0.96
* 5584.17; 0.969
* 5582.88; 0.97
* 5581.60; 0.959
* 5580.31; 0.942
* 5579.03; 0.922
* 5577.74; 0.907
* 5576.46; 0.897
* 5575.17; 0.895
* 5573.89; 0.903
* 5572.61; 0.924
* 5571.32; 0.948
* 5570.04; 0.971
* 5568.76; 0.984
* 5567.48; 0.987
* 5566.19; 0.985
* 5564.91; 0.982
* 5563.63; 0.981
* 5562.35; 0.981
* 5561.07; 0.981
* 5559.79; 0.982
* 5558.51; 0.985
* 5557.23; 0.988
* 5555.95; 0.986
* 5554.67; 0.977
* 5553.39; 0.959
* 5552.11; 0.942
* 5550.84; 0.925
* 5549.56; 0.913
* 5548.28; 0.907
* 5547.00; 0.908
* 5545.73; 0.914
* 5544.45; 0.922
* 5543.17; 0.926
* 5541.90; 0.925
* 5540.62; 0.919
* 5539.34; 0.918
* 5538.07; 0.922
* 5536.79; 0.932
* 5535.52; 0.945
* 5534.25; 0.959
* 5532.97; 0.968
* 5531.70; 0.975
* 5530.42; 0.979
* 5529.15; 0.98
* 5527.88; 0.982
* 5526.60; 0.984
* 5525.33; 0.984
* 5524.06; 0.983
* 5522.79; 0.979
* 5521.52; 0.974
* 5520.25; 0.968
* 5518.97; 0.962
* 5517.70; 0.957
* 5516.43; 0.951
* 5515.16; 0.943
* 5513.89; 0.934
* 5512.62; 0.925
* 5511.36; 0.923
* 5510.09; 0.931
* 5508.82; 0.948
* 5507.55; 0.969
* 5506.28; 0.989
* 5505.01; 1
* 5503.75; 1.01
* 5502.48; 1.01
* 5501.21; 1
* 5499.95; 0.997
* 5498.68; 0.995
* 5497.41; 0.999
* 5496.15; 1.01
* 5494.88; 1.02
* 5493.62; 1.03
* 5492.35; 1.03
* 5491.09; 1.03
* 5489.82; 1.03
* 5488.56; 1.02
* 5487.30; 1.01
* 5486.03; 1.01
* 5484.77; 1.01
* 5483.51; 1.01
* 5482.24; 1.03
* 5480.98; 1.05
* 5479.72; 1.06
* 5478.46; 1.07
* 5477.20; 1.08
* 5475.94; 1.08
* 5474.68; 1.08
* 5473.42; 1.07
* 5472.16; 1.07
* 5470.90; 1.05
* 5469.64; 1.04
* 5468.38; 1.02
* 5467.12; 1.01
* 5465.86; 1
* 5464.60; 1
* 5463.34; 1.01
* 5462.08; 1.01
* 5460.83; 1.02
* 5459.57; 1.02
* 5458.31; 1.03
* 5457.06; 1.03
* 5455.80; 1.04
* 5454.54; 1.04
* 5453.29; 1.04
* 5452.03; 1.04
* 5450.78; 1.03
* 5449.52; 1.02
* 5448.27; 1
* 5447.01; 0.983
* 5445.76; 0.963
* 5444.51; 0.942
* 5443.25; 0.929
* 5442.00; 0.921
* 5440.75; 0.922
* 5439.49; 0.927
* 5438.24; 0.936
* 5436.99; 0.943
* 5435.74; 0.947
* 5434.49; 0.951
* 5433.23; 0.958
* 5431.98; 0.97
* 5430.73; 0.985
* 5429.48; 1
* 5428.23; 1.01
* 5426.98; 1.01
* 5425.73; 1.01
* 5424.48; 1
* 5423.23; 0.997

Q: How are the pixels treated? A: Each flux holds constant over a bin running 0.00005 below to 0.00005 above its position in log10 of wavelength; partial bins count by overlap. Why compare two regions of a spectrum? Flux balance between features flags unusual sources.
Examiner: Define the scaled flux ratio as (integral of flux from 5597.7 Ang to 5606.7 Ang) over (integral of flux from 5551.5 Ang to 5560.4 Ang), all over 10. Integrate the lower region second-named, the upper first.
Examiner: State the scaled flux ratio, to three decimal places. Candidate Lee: 0.105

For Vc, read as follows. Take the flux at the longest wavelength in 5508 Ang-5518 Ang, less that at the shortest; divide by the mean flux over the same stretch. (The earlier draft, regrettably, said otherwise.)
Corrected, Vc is 0.010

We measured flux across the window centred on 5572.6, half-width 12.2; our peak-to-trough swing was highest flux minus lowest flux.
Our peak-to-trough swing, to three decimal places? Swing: 0.092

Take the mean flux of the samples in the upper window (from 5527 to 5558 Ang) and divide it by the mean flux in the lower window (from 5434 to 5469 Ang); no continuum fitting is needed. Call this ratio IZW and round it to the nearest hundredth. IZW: 0.95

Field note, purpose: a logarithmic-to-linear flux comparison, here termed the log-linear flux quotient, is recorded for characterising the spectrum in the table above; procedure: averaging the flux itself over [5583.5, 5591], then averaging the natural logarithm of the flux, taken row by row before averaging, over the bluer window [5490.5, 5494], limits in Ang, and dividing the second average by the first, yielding 0.031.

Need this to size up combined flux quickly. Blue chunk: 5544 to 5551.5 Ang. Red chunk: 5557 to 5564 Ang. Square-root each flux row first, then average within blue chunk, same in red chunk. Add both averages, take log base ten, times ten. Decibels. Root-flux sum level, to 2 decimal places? 2.90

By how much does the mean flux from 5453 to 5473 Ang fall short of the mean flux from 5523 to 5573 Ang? -0.070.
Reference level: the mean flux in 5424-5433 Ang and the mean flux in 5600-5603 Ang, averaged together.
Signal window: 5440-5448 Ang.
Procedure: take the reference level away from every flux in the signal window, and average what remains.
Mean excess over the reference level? -0.06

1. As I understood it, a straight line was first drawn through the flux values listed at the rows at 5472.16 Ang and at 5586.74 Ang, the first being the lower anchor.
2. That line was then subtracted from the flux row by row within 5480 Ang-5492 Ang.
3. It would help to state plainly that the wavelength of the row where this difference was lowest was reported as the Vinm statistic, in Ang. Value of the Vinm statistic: 5483.51 Ang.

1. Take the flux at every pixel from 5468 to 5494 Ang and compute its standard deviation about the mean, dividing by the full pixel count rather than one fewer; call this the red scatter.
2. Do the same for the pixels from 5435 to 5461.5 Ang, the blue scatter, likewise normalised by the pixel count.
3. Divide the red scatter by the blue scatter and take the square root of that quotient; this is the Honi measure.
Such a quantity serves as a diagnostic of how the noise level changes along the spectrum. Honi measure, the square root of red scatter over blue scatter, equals 0.73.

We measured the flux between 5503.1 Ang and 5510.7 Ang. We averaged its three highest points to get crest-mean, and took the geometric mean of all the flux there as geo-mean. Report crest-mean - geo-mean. 0.026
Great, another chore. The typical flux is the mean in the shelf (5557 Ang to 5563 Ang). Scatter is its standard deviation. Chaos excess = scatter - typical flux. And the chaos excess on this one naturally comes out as -0.98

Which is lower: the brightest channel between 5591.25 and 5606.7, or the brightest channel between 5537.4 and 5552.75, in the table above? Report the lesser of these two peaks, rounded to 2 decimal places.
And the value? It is 0.94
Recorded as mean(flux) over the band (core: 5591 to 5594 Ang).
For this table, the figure 1.00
